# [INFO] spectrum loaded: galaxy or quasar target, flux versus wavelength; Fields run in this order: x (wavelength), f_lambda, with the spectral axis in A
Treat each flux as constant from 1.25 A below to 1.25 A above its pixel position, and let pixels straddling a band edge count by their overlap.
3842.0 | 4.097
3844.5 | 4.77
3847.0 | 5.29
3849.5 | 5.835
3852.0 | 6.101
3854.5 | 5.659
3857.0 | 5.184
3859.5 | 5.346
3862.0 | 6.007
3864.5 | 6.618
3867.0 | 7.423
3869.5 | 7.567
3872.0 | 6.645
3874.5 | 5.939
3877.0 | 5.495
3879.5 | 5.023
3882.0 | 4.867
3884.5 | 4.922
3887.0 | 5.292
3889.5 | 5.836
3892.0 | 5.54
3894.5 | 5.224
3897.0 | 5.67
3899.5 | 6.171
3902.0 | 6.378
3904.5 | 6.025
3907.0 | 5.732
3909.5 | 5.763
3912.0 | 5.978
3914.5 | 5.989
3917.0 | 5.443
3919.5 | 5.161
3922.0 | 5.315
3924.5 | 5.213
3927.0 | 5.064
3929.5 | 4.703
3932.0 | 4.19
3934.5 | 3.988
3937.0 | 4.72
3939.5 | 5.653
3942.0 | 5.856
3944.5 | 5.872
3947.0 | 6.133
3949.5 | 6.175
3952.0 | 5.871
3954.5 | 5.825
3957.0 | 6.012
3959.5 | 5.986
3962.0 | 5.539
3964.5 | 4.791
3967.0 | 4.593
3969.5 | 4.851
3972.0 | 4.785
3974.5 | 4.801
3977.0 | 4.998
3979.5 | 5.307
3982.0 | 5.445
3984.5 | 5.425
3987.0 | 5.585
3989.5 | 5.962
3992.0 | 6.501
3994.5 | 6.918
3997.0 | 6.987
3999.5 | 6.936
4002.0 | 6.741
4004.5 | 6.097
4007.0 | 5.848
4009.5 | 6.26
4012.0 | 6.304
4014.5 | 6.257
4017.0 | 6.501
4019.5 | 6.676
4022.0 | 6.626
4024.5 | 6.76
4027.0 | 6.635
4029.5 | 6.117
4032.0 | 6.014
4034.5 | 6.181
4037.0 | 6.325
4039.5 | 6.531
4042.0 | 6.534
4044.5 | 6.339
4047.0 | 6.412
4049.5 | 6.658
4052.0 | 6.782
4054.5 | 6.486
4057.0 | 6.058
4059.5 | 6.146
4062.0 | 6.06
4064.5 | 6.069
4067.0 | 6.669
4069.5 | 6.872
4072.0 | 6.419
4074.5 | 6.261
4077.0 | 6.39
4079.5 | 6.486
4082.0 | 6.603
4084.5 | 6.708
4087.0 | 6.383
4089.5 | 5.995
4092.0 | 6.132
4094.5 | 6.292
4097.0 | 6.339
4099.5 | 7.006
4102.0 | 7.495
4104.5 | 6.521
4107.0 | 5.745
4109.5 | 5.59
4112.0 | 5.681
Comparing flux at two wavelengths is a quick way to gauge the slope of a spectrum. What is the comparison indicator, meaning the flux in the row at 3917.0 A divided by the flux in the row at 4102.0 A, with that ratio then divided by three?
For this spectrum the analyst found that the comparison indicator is 0.24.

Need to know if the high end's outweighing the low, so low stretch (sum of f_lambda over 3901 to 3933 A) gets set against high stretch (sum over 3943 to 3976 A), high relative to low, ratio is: 1.00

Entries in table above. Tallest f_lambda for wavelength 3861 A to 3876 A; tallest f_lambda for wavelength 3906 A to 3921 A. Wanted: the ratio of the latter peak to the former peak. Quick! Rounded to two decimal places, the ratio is 0.79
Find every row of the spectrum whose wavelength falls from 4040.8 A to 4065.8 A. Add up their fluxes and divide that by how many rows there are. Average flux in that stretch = 6.4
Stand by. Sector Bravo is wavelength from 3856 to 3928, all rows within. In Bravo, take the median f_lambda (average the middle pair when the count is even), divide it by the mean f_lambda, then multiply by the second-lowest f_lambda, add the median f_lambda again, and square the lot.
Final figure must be 111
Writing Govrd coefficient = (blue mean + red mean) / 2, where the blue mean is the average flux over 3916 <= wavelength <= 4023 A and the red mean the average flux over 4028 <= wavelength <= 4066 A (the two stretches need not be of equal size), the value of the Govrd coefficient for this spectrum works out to 5.99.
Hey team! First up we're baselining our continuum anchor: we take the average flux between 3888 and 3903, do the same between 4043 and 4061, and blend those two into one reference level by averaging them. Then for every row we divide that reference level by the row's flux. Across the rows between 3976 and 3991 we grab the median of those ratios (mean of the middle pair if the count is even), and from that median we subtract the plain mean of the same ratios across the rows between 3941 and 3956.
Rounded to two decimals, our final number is 0.10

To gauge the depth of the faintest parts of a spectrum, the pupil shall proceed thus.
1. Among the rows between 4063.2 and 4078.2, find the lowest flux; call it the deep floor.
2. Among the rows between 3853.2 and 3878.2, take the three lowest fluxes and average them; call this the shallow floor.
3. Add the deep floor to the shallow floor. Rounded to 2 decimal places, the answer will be 11.41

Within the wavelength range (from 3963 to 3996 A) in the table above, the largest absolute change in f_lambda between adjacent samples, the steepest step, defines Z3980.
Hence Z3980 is 0.54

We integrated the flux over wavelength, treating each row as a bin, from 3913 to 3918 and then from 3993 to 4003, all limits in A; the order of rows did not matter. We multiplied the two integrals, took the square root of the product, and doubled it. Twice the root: 89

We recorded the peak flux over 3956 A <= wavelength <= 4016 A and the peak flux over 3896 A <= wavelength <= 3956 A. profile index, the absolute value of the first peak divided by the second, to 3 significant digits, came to 1.10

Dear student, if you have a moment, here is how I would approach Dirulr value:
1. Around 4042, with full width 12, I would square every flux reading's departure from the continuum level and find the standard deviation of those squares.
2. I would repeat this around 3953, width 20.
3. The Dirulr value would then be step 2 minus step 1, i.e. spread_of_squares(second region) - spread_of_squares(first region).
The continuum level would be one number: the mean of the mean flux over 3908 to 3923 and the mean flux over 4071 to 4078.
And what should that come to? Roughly 0.0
